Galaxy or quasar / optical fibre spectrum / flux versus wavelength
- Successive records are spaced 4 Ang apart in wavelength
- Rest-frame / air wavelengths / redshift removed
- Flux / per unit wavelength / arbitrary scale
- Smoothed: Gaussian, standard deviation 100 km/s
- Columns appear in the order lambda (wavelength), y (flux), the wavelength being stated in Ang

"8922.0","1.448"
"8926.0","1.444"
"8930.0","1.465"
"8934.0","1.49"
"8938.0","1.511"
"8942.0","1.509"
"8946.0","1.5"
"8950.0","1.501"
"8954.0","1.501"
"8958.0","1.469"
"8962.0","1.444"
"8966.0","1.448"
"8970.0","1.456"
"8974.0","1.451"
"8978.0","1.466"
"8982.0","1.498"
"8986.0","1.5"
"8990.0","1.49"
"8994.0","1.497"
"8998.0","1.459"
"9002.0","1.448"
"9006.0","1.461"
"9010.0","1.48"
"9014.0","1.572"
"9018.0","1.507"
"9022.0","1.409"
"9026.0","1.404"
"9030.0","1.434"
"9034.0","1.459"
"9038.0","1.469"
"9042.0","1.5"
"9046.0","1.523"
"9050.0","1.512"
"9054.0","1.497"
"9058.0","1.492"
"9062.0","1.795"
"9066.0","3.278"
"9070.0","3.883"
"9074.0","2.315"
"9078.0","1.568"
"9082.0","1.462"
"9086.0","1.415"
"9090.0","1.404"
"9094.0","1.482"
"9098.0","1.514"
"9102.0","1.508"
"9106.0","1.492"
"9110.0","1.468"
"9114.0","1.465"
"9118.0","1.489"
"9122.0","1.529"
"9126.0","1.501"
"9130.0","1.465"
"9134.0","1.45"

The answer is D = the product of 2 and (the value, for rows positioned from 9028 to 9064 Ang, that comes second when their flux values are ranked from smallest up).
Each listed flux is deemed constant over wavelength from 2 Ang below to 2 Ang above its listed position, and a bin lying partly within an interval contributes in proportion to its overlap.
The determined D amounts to 2.92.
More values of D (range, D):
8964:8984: 2.90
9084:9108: 2.83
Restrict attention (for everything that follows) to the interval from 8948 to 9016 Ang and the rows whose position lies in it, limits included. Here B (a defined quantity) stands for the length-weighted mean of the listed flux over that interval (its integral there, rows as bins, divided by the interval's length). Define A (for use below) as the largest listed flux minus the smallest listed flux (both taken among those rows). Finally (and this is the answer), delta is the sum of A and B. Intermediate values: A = 0.1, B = 1.48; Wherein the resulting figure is 1.61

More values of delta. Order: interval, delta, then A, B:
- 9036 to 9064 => 1.87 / 0.3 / 1.54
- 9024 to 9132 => 4.16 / 2.5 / 1.68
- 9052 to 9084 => 4.58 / 2.4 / 2.16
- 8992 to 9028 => 1.64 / 0.2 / 1.47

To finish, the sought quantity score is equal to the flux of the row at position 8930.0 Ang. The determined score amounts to 1.465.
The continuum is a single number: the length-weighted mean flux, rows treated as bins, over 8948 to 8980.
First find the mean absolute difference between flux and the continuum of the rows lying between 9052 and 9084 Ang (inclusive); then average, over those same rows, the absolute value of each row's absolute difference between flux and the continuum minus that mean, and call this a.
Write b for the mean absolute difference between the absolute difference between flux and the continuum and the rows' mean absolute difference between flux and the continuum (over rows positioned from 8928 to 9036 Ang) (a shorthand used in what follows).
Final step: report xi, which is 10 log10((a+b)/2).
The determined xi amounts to -4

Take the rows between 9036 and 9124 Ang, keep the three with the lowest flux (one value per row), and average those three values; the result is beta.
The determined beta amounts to 1.43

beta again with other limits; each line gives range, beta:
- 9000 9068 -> 1.42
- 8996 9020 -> 1.46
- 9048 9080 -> 1.50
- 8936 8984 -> 1.45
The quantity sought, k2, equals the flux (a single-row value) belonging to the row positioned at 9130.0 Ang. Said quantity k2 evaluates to 1.465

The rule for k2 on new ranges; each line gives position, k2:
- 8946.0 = 1.5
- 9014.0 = 1.572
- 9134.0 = 1.45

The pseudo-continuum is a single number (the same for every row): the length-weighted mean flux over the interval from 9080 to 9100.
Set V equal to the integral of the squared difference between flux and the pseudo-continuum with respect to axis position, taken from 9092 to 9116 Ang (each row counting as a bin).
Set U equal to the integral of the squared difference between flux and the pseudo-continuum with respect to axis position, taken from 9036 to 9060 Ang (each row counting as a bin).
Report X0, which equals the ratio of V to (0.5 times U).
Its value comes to 1.3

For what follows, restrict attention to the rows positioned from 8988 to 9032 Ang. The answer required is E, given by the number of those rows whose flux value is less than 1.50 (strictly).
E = 9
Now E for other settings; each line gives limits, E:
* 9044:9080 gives 2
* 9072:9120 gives 8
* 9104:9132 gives 5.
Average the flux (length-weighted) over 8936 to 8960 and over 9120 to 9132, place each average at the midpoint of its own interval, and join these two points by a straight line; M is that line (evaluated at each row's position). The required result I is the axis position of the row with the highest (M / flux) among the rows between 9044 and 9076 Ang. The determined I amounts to 9058.0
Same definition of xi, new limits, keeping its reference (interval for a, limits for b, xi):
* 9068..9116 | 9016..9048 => -6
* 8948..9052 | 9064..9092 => -4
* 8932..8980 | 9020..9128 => -8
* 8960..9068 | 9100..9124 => -11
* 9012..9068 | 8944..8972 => -9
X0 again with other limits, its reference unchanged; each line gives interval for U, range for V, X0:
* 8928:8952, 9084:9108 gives 2.2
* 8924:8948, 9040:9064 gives 27.3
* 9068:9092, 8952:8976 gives 0.0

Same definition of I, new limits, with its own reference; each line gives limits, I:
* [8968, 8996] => 8974.0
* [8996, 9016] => 9002.0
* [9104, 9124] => 9114.0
